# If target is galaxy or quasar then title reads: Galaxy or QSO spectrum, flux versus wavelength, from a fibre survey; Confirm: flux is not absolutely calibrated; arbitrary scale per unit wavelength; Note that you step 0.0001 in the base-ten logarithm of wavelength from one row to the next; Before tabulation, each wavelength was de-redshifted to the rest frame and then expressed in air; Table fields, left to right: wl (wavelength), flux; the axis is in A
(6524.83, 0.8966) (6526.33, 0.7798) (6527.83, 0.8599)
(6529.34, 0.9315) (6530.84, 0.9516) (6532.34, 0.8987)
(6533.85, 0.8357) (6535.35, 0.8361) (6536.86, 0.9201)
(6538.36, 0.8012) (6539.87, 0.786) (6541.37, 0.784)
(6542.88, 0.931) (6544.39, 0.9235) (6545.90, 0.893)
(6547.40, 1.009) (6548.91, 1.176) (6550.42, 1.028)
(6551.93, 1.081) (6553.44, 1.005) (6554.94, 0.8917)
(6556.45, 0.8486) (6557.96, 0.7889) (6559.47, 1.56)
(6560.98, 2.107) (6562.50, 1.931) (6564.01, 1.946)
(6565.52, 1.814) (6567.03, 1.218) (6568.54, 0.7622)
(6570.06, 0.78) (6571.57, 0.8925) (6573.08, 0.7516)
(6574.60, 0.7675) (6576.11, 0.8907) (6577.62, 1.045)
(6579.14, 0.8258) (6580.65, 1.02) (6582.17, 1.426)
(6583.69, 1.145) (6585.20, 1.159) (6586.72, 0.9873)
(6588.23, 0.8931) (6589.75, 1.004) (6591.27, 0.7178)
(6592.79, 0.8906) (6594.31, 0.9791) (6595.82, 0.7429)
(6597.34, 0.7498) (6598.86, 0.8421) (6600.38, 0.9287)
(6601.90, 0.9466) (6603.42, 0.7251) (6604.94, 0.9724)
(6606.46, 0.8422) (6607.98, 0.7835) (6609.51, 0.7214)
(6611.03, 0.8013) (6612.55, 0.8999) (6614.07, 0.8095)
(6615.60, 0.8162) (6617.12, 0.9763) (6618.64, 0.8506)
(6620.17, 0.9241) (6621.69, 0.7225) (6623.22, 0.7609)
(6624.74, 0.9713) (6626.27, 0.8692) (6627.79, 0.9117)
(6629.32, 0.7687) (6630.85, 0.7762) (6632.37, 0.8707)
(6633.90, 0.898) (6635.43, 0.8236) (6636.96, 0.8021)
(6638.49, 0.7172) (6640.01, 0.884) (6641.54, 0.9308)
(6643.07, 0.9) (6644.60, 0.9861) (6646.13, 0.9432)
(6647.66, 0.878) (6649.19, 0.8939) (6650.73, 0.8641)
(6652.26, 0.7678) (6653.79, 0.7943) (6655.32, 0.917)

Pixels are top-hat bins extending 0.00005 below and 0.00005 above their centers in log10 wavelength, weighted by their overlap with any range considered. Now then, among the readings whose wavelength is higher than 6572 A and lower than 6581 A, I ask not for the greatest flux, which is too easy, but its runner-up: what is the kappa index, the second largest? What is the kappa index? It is 1.02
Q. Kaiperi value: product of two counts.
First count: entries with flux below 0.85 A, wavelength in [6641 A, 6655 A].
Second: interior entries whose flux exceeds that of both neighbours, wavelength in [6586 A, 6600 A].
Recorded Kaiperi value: 4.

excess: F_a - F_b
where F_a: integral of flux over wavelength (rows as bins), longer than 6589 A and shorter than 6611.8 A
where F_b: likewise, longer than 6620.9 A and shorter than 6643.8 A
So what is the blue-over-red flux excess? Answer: 0.0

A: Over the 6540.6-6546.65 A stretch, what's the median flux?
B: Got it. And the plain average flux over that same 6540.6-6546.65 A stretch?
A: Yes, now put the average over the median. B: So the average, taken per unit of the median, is 0.97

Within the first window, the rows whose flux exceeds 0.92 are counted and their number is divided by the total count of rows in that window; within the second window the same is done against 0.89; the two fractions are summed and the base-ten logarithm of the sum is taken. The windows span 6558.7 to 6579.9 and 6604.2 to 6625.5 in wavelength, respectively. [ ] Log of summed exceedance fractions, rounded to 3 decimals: -0.067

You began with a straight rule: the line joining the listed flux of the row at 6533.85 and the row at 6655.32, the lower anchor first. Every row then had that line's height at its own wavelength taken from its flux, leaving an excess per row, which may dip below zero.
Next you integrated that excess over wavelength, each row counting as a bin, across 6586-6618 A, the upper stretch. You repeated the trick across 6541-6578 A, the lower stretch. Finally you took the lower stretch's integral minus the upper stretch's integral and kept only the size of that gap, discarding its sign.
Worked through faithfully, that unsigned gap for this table 10.5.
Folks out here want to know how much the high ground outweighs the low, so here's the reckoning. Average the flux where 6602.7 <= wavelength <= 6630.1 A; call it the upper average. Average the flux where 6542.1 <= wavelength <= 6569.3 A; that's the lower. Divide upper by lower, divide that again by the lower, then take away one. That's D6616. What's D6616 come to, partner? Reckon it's -0.43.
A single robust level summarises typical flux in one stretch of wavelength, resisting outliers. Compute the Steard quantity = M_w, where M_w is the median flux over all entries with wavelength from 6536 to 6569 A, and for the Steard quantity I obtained 0.97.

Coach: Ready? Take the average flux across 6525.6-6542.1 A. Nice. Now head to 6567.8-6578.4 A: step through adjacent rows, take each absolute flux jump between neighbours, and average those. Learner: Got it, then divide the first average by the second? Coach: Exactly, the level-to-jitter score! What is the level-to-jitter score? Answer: 9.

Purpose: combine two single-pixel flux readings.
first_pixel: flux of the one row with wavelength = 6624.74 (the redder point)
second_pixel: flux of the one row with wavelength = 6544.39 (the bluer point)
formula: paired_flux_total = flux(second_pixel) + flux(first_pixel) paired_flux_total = 1.89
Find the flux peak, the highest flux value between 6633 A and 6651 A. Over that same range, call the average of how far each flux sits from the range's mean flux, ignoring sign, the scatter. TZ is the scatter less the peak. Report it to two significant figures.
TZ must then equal -0.94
